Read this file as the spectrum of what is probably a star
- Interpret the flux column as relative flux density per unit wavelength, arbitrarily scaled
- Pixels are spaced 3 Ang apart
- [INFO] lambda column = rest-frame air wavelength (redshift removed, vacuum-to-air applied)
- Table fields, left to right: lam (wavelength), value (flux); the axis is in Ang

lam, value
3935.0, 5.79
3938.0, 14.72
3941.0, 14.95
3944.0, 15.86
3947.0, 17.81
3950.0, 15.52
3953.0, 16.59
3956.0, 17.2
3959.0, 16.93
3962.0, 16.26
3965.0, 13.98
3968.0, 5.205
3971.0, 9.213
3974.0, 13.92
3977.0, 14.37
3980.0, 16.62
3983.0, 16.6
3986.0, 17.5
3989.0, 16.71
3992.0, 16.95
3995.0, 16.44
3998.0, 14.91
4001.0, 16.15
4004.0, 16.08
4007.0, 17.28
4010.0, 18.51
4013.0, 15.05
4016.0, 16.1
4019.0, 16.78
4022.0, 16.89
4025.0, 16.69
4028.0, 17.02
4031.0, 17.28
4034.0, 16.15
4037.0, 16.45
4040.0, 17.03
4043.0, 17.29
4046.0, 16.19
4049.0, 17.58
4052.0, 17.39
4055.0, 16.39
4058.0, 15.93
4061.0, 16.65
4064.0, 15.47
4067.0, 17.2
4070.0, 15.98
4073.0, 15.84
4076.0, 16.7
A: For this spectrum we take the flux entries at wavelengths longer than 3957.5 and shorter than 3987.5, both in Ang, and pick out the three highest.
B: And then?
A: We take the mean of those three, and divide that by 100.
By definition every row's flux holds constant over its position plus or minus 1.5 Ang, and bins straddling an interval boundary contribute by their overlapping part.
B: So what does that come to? 0.170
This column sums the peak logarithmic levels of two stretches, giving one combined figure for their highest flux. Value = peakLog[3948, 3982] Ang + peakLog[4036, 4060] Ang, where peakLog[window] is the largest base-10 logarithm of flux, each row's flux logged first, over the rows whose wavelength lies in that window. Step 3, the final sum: 2.48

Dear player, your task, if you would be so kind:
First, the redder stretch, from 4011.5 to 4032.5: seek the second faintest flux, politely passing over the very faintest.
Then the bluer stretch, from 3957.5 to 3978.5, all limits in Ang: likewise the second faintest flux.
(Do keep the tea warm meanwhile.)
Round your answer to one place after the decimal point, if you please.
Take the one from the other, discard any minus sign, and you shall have 6.9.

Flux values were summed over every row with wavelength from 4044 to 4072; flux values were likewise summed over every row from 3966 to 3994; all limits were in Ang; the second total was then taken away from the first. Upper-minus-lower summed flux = 22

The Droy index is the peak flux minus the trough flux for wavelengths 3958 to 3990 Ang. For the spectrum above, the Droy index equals 12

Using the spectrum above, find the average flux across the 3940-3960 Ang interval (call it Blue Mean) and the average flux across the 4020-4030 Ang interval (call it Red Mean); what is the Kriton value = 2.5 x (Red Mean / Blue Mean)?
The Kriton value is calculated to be 2.57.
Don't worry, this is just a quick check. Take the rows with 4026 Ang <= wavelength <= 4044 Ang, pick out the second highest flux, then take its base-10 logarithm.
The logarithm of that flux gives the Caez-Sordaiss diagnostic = 1.24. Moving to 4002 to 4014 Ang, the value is 1.24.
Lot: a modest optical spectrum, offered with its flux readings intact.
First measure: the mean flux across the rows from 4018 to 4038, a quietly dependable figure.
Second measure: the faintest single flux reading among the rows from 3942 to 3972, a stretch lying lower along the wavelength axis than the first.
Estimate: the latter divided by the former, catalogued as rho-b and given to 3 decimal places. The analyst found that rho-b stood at 0.311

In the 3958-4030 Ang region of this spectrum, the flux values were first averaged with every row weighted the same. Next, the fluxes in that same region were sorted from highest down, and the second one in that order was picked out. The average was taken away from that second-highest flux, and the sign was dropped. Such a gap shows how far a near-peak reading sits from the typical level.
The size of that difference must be 1.99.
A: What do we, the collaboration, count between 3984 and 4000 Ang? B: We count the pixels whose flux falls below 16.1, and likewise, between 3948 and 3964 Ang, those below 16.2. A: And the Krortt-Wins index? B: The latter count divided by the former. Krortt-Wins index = 1.0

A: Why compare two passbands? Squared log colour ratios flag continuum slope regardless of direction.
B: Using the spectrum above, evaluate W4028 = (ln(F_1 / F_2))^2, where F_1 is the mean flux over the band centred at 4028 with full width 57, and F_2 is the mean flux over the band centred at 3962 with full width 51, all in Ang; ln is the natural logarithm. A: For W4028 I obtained 0.014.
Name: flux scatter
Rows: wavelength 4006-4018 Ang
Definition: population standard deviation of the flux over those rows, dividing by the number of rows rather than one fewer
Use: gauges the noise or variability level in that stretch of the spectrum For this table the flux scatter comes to 1.3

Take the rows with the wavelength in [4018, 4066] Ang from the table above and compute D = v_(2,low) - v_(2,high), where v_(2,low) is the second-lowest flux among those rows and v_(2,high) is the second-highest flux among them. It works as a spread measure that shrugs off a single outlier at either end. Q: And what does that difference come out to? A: -1.5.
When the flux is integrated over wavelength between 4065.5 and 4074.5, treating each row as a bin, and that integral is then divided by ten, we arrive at 14.7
